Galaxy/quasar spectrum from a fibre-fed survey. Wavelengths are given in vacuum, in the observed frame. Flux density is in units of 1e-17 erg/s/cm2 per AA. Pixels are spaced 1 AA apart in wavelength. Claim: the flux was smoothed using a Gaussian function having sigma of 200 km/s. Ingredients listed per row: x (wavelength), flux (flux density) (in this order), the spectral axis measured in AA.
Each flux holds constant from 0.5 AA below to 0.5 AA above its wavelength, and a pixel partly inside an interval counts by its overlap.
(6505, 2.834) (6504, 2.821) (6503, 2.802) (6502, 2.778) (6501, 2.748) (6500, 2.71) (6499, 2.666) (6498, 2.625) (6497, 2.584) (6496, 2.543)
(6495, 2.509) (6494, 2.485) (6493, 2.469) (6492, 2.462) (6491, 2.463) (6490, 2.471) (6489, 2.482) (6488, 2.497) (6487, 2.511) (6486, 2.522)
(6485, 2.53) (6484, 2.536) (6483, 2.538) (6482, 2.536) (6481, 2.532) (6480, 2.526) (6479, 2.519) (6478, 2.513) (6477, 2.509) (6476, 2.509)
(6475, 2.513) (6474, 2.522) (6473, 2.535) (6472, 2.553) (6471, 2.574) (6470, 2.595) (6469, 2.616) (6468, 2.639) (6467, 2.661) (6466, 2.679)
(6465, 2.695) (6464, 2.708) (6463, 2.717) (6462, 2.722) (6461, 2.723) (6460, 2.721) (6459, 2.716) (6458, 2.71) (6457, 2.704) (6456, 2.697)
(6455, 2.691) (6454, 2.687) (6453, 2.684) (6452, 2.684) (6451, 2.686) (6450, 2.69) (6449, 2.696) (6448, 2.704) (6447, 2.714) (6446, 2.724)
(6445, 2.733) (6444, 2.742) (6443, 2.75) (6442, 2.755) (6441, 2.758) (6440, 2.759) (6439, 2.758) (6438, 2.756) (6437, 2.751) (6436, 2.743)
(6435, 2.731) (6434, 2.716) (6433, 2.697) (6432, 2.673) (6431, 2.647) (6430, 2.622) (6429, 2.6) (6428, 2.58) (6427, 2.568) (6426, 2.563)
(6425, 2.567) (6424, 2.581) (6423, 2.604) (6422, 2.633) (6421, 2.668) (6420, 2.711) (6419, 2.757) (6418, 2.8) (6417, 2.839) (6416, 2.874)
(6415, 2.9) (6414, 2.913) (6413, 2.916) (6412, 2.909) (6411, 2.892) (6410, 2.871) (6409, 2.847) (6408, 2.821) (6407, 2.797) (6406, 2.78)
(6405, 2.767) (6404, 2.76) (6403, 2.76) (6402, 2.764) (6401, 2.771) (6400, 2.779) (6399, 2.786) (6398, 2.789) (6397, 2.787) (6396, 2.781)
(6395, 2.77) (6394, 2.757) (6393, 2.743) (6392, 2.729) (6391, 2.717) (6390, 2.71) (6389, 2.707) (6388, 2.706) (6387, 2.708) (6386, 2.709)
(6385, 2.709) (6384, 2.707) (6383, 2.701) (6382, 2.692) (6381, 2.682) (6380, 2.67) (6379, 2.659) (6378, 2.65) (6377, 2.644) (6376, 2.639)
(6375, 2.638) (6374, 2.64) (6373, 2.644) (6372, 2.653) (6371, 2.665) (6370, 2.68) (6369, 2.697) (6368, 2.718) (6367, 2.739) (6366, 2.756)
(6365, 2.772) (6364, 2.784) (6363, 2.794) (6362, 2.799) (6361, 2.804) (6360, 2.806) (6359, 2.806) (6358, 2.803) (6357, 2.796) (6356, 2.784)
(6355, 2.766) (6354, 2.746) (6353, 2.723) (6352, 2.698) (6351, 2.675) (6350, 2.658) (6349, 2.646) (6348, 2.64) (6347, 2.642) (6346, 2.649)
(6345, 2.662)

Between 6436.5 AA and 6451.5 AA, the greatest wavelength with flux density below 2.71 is 6451 AA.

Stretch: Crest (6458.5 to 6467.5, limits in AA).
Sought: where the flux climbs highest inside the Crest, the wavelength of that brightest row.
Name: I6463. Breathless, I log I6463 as 6461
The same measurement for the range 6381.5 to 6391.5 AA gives 6391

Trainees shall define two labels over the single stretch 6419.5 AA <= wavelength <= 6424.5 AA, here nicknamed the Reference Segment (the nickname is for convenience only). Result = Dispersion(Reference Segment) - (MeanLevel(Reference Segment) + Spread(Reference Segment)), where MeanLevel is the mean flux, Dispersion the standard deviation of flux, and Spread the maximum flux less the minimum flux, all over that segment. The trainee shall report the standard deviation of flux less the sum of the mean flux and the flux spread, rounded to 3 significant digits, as -2.72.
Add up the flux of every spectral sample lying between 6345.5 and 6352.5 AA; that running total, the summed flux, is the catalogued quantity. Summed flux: 19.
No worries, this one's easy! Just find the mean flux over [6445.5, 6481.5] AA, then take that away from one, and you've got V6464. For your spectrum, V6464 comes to -1.64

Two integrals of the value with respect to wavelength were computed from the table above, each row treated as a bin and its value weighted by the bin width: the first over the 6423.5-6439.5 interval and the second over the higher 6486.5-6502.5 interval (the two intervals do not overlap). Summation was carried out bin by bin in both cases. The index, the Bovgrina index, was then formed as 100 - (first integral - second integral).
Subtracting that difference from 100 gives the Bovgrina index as 98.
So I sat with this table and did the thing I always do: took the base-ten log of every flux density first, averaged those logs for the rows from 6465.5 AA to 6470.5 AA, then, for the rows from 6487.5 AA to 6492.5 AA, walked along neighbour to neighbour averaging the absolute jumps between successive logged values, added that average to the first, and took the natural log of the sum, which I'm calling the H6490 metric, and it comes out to -0.861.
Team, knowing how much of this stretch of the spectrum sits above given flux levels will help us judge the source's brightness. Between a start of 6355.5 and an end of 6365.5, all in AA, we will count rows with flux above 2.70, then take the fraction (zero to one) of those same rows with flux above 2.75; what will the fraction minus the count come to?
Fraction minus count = -9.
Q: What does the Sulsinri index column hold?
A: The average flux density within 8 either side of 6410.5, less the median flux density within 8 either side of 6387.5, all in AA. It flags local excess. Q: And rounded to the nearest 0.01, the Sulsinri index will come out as 0.13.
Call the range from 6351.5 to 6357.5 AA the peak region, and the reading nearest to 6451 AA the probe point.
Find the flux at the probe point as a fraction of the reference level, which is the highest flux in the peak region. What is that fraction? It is 0.961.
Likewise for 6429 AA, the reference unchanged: 0.930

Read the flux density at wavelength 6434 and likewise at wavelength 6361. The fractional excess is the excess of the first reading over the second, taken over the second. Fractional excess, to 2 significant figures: -0.031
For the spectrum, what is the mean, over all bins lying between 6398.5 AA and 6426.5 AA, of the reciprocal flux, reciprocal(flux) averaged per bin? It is 0.361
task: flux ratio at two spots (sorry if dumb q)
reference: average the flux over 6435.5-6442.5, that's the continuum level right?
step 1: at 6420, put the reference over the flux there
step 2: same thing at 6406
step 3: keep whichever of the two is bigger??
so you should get 1.02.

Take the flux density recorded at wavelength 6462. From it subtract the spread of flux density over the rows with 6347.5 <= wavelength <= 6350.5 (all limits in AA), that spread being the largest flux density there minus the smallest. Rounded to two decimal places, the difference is 2.70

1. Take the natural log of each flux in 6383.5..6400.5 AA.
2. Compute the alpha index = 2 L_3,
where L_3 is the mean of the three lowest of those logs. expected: 1.99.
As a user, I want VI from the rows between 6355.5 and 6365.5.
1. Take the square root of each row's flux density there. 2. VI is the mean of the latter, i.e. 1.67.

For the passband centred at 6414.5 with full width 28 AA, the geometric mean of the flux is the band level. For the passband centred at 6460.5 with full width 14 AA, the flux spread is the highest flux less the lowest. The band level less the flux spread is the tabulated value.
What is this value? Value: 2.69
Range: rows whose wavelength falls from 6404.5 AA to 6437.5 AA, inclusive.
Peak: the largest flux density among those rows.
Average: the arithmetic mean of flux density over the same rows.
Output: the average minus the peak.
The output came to -0.18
